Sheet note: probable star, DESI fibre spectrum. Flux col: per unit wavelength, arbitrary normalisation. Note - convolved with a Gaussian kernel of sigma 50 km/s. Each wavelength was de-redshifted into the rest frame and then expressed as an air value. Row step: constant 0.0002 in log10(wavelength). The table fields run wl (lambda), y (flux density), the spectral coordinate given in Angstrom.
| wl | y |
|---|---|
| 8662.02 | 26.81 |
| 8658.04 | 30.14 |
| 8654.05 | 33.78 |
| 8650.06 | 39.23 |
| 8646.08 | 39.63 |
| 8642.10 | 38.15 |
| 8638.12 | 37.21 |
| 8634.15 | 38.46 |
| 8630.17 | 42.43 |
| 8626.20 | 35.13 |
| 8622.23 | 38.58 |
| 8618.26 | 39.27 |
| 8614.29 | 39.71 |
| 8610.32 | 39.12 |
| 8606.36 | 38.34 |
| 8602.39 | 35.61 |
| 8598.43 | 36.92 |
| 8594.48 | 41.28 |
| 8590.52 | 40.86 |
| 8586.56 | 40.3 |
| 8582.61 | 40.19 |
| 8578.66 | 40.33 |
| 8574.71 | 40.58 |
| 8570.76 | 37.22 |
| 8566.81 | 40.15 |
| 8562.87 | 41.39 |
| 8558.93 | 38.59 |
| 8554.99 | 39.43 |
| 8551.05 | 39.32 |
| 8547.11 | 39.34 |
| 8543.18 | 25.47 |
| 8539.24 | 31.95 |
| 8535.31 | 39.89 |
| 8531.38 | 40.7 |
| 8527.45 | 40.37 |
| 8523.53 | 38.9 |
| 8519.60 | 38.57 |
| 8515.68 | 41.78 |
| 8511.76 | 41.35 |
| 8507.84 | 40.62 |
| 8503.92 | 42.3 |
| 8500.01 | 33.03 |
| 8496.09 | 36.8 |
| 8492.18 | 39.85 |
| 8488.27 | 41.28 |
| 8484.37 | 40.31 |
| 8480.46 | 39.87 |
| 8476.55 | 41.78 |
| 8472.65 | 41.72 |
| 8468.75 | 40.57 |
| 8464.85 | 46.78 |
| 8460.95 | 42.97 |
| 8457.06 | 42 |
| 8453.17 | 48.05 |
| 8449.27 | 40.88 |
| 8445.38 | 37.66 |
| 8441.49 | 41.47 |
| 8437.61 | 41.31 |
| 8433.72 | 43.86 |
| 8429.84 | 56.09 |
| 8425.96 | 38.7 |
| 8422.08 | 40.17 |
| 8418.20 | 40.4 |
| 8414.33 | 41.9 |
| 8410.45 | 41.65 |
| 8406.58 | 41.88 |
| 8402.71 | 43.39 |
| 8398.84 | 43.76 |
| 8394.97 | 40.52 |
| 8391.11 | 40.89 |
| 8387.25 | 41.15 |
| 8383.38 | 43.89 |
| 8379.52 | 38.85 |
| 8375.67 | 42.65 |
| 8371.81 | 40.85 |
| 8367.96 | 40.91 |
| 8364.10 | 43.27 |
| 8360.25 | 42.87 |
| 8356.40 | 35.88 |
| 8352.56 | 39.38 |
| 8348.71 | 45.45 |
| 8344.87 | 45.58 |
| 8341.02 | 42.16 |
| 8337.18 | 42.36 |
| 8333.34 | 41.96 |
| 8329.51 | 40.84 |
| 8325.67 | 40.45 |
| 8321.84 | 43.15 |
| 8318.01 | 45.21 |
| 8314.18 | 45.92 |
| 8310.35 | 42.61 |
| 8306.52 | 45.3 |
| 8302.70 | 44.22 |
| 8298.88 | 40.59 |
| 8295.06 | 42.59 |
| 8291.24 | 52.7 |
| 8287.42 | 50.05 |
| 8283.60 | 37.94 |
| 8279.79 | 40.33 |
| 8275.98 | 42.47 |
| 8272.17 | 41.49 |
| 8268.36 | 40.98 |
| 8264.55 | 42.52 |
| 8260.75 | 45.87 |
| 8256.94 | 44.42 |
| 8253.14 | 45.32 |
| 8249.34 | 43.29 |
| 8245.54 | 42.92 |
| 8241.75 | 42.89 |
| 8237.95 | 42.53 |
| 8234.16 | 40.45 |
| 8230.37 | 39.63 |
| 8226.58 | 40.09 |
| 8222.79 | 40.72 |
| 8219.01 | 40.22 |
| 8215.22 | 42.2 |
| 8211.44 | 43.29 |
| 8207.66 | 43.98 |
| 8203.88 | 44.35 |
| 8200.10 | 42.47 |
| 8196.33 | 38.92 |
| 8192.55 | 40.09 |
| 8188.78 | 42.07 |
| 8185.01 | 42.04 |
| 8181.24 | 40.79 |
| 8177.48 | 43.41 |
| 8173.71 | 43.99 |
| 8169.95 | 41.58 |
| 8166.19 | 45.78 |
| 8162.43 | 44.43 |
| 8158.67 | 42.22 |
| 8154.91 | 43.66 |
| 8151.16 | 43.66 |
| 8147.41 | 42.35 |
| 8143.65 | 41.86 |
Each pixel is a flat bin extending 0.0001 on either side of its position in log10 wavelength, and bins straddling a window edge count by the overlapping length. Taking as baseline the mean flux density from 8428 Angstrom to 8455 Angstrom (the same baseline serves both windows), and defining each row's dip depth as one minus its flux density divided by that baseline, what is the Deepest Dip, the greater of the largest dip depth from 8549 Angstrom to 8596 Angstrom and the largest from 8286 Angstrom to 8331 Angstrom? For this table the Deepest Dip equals 0.16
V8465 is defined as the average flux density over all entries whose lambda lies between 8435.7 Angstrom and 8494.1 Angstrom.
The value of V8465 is 41.8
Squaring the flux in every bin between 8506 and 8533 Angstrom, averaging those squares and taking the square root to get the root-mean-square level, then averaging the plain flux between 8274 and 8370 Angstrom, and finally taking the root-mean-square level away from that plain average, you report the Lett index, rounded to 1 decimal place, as 2.6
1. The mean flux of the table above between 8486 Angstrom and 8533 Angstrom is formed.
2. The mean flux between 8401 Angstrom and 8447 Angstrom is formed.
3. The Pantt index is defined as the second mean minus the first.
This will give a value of 3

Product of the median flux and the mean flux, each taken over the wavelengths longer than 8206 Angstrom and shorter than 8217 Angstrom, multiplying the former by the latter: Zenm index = 1868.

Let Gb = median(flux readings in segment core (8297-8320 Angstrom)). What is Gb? 45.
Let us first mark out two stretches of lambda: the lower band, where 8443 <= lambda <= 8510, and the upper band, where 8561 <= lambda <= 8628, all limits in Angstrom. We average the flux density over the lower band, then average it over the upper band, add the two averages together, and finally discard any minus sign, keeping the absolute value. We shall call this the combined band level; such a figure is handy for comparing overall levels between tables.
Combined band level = 80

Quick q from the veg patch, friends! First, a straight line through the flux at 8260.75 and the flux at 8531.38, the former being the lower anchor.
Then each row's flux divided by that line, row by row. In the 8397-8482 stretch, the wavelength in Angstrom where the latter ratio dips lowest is 8445.38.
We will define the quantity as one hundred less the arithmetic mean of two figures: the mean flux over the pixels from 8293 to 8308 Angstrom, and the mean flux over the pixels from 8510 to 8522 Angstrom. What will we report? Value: 58.1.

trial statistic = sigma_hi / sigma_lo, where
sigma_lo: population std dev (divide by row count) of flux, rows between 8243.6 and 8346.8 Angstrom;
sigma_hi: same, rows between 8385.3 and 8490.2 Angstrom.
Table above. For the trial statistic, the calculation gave 1.2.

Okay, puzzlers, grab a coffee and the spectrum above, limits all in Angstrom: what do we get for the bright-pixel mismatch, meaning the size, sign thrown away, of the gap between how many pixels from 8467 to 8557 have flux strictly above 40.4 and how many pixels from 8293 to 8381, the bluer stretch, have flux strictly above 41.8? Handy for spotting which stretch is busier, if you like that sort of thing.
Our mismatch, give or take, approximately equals 6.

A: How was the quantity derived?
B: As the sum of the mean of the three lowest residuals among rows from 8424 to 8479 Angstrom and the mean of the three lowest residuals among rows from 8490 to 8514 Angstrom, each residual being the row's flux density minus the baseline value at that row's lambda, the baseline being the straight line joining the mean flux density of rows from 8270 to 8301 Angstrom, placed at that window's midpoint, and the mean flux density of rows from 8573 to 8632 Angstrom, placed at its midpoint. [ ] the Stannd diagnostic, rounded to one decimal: -6.5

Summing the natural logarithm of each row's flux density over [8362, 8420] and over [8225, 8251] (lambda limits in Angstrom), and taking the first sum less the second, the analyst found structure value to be 30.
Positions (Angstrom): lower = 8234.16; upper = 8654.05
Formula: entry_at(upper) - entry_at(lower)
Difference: -6.7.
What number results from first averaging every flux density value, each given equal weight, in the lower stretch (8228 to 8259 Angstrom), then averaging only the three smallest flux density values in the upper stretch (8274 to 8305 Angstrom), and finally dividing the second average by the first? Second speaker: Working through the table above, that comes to 0.93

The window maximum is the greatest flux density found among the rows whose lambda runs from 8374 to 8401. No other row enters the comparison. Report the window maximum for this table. 43.89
